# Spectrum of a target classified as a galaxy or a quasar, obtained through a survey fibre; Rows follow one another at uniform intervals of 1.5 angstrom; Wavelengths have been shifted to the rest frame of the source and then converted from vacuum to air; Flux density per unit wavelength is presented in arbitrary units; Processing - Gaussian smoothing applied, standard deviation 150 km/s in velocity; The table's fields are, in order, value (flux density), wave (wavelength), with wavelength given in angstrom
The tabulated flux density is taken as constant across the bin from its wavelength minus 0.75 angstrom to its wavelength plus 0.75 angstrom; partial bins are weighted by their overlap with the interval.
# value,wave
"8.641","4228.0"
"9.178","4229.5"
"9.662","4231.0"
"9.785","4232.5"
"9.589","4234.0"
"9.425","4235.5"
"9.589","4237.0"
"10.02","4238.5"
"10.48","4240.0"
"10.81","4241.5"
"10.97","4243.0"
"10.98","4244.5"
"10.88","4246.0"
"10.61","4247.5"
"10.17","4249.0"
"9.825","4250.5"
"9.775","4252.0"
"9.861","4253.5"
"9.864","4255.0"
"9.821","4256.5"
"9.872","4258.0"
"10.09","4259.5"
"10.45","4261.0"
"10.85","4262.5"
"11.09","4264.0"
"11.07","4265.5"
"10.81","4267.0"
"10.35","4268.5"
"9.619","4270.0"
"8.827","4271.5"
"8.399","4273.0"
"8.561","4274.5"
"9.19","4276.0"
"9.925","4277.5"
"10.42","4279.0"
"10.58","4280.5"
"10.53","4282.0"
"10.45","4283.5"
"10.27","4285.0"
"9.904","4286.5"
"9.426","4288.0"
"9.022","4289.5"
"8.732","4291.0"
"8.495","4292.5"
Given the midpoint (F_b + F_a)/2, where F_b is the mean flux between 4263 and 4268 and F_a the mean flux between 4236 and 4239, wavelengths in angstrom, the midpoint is 10.4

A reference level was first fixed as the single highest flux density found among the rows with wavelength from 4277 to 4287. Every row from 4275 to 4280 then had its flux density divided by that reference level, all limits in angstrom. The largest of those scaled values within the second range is 0.98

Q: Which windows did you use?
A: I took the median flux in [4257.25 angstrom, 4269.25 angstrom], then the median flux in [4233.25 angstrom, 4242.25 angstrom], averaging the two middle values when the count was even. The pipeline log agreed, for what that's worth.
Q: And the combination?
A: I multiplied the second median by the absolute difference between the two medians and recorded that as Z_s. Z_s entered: 8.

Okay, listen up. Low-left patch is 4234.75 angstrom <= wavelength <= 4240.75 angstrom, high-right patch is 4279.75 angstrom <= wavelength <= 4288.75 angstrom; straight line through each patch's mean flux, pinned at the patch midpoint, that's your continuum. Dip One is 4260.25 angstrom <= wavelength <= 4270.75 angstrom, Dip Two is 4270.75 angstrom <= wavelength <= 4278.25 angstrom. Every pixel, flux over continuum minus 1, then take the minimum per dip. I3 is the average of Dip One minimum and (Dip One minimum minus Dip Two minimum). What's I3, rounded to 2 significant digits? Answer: 0.038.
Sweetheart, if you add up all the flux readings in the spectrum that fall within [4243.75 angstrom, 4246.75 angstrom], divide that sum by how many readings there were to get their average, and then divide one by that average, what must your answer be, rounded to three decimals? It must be 0.091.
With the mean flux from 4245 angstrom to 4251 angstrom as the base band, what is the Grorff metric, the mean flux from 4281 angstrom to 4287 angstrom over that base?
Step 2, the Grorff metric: 0.99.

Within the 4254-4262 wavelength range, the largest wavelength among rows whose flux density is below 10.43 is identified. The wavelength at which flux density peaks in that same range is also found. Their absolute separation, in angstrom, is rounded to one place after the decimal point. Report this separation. 1.5 angstrom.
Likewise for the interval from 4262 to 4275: 10.5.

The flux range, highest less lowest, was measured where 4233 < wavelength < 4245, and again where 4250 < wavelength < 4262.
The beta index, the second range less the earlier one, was -0.9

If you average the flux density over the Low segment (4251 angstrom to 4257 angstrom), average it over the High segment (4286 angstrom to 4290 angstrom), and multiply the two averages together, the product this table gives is 93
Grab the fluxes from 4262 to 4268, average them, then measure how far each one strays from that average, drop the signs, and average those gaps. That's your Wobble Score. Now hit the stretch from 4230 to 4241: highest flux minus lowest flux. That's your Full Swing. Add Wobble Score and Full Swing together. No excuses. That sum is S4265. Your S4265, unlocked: 1.2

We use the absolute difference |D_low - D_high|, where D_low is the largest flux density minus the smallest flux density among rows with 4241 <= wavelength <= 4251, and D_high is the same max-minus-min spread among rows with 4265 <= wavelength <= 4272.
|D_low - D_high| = 1.1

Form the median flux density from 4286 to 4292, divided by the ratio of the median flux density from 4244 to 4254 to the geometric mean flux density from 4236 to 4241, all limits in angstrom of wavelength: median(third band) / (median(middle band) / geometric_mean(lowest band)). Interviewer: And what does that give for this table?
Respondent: 9.1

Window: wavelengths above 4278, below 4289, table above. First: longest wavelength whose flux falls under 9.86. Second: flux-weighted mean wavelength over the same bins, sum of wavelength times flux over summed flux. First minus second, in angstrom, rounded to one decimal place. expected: 4.6 angstrom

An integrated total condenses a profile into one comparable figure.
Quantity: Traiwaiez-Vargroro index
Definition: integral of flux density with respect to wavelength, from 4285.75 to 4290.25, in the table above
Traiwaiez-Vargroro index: 43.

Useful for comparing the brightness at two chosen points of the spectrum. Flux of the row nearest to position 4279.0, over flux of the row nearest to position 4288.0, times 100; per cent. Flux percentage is 111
